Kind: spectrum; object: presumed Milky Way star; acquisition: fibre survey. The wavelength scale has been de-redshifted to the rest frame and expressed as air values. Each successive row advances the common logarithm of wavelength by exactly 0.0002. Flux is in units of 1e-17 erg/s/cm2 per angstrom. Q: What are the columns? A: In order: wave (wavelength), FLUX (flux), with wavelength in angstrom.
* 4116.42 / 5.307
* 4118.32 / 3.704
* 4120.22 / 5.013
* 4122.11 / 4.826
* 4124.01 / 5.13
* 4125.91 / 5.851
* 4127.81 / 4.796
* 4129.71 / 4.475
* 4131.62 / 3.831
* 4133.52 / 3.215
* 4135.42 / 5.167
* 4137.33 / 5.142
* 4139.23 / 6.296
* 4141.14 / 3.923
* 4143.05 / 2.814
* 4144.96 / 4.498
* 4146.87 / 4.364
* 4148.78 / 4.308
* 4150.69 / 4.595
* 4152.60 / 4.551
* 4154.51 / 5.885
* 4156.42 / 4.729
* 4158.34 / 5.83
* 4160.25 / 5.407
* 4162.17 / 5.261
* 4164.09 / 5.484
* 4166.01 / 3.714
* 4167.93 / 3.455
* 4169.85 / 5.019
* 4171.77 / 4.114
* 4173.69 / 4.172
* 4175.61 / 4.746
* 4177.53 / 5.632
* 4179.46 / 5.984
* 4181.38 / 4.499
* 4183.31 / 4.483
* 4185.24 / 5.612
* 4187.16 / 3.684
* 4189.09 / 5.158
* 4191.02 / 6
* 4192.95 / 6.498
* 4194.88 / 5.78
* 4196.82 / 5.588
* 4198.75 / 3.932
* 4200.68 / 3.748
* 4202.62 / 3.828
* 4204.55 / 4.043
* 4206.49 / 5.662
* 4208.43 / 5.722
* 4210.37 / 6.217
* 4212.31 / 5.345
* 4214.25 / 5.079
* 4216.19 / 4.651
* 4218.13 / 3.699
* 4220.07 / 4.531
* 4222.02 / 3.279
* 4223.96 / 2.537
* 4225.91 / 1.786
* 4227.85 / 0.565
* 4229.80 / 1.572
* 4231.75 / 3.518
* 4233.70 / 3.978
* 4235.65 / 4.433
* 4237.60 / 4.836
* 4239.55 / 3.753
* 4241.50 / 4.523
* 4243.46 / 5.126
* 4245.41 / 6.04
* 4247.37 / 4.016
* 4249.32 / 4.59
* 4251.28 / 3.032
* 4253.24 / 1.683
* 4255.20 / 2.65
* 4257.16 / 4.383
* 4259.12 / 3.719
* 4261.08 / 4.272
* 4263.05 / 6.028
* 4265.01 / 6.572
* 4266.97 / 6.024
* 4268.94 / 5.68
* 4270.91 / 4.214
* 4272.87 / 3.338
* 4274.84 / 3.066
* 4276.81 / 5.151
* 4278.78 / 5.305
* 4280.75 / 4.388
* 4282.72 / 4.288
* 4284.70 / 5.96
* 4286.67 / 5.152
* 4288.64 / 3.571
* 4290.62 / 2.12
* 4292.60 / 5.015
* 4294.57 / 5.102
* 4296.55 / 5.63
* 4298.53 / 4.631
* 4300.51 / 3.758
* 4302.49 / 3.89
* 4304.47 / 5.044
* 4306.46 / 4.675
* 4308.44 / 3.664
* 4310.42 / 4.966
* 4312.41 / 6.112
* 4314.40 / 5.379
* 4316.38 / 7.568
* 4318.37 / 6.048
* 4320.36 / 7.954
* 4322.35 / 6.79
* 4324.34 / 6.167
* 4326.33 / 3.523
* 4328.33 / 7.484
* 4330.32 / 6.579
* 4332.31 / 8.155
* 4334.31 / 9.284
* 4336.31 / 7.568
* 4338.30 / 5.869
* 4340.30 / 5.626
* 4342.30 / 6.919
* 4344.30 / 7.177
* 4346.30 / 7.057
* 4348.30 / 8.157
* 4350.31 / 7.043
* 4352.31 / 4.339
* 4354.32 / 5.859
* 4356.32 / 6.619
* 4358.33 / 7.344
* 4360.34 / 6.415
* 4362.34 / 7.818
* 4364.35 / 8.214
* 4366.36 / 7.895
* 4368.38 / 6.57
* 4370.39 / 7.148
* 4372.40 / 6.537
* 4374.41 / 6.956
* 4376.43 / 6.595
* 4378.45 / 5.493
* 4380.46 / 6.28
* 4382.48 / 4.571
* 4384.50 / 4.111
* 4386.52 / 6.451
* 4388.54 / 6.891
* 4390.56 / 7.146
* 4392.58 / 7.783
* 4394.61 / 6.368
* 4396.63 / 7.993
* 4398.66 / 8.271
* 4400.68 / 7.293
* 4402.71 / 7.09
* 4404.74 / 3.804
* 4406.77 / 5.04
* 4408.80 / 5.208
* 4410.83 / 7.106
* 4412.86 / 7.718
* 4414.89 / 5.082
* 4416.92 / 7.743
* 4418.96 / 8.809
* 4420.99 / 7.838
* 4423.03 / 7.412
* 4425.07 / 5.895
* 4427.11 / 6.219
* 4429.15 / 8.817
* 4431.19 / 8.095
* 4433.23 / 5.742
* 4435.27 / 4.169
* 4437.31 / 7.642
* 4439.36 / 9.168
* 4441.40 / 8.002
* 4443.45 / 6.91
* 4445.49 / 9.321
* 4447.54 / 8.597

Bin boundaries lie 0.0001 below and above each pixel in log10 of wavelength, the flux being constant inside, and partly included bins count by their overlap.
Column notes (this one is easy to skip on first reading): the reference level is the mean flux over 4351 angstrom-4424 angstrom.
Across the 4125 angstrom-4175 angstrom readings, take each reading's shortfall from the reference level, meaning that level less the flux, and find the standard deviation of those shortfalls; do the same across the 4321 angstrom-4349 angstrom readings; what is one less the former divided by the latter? 0.4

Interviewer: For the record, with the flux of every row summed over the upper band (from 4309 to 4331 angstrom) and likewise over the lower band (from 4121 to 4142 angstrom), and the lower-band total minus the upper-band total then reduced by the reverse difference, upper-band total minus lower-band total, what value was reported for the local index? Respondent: -32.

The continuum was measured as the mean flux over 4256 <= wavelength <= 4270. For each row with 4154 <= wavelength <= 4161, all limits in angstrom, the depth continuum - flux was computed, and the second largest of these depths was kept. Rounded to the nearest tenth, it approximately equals -0.2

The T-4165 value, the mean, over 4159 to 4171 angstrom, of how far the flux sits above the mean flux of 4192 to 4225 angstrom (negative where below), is 0.0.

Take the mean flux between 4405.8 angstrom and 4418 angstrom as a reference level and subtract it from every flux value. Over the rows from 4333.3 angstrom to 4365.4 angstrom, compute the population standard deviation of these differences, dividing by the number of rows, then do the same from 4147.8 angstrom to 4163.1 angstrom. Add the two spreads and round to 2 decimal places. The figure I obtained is 1.72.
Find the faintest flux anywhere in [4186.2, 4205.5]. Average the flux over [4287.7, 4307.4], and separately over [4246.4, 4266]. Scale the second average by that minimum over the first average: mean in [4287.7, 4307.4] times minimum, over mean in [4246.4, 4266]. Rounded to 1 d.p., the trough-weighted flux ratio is 3.9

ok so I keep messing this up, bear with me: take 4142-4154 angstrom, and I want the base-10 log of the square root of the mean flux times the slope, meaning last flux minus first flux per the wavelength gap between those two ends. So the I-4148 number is -0.1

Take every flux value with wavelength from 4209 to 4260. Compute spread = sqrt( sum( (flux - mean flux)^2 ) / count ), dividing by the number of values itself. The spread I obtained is 1.37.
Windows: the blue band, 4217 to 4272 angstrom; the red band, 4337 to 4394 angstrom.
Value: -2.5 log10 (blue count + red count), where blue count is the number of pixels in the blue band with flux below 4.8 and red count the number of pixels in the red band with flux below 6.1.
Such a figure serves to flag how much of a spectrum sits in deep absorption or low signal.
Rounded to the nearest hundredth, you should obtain -3.62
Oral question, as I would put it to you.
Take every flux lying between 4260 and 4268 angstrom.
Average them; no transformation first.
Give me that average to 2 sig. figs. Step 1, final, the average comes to 5.7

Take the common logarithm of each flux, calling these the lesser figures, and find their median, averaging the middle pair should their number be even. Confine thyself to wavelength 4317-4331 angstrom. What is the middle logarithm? 0.82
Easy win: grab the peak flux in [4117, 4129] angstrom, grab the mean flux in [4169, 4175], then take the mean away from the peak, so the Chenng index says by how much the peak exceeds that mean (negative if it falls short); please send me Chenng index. 1.4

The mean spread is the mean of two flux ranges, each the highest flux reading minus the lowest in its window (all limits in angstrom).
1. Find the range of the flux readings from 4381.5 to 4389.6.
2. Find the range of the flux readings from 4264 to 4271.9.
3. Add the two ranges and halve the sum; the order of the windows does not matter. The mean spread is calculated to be 2.6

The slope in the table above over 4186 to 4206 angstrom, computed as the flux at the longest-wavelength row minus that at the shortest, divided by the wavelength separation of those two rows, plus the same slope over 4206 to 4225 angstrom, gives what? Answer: -0.16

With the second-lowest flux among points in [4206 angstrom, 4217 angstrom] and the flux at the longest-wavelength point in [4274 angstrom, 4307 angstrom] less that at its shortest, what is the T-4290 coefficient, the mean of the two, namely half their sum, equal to 3.3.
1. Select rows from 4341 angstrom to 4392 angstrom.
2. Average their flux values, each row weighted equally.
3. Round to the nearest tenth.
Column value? 6.6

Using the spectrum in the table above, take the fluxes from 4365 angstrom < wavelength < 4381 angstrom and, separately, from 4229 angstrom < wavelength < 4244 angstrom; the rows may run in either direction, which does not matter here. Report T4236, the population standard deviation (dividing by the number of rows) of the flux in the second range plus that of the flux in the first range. 1.69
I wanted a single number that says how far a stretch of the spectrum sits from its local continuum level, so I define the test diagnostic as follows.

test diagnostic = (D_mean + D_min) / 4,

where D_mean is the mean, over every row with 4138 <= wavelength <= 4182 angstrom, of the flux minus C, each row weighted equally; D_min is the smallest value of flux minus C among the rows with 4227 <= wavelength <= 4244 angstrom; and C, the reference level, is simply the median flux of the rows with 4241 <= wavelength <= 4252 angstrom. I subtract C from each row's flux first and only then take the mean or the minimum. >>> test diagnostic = -0.9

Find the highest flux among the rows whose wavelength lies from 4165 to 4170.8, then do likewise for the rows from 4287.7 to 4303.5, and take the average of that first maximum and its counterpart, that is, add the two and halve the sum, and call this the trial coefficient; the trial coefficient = 5.3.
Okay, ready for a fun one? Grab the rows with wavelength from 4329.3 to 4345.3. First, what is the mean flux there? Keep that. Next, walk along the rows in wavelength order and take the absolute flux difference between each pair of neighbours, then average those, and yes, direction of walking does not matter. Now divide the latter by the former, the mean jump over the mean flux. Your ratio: 0.16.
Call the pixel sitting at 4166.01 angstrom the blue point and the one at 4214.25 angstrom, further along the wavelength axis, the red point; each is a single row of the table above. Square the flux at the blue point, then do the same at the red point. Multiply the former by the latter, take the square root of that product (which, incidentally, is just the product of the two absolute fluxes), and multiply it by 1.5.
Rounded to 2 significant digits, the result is 28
